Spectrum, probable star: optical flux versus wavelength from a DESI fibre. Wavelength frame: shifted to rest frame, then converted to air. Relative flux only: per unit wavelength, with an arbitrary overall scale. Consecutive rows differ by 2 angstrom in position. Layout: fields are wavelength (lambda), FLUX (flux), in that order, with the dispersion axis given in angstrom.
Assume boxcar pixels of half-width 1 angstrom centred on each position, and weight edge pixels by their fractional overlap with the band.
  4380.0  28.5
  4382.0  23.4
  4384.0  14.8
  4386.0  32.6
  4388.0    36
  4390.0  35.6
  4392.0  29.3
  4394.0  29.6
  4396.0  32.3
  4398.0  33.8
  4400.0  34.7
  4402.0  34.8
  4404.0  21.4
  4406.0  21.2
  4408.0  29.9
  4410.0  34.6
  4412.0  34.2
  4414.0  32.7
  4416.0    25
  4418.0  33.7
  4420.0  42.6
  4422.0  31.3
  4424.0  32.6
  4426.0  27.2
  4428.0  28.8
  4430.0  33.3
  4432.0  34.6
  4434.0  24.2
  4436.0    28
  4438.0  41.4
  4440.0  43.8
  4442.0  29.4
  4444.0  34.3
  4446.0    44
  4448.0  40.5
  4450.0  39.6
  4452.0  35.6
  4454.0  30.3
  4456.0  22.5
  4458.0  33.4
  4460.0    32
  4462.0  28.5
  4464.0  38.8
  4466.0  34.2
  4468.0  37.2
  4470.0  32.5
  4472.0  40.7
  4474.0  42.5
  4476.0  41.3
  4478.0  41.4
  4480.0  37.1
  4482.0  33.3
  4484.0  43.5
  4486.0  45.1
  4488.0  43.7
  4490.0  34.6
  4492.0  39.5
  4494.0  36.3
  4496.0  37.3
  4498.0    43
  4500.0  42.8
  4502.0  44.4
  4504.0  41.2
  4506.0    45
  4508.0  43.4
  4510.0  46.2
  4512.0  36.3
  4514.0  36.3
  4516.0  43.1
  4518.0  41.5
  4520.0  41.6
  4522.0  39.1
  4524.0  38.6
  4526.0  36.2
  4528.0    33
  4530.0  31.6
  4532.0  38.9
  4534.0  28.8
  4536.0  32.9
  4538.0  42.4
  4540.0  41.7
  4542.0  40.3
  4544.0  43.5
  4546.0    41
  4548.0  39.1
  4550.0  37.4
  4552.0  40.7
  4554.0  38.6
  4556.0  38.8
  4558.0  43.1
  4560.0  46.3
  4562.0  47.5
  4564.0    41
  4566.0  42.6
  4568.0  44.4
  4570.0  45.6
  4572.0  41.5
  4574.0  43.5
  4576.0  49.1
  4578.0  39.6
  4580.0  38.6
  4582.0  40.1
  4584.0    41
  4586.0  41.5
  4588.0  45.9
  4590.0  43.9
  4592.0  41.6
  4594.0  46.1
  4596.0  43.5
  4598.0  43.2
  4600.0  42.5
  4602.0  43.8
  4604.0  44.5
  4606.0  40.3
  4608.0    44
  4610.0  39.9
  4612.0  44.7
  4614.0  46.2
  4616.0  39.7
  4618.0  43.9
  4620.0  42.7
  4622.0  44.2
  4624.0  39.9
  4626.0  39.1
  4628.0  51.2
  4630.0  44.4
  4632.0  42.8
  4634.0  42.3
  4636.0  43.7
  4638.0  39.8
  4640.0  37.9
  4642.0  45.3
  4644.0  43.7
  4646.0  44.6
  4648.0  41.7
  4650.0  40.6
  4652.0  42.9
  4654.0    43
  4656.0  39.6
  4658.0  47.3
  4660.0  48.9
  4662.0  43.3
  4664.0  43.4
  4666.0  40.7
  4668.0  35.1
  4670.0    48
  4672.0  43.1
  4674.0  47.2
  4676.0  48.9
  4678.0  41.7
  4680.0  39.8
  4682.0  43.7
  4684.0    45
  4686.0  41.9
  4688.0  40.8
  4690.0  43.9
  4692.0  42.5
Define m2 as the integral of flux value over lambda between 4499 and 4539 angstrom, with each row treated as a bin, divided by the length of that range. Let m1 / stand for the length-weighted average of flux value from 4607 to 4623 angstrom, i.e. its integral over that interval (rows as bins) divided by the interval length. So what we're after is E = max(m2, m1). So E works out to 43.2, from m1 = 43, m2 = 39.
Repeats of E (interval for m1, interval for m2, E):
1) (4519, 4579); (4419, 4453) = 40.3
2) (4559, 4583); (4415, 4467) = 43.3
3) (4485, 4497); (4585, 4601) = 43.5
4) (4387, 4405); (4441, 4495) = 36.7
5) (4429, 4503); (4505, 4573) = 40.2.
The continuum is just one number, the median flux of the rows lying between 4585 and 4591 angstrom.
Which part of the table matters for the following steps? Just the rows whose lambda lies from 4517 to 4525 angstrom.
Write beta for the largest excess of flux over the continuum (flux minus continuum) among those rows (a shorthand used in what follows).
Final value -2.3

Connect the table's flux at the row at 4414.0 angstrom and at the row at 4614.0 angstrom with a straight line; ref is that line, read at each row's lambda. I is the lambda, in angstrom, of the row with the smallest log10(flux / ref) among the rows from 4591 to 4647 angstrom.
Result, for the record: 4640.0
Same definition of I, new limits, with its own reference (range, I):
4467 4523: 4470.0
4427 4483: 4456.0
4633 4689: 4668.0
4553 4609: 4580.0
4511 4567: 4534.0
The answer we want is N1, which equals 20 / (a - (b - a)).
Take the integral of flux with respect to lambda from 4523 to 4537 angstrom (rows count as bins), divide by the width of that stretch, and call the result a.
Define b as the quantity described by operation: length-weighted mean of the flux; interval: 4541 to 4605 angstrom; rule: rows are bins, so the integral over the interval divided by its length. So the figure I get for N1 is 0.77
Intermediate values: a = 34.3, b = 42.5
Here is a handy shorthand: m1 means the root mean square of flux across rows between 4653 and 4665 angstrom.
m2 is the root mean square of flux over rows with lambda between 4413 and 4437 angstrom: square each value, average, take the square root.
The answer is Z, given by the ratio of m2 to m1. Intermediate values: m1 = 44.4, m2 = 32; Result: 0.7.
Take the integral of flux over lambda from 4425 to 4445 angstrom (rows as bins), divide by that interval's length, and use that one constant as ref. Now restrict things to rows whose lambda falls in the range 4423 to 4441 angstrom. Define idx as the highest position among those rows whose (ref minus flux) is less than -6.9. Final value 4440.0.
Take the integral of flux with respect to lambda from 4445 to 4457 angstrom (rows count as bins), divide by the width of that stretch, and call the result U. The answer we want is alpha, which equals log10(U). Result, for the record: 1.55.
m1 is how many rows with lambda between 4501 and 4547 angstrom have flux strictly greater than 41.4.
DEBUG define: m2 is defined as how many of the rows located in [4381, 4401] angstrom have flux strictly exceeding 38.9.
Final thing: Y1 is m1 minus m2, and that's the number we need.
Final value 10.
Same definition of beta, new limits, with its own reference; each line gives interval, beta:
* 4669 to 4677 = 5.0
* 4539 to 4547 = -0.4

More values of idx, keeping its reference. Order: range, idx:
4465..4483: 4478.0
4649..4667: 4666.0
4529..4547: 4546.0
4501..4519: 4518.0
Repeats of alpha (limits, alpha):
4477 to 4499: 1.60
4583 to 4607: 1.63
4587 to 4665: 1.64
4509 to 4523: 1.61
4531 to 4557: 1.59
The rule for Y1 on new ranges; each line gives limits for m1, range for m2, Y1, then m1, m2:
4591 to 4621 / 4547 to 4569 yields 4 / 12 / 8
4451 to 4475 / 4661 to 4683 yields -9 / 1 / 10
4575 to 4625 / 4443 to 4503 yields 3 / 17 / 14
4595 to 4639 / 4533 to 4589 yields -6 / 16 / 22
